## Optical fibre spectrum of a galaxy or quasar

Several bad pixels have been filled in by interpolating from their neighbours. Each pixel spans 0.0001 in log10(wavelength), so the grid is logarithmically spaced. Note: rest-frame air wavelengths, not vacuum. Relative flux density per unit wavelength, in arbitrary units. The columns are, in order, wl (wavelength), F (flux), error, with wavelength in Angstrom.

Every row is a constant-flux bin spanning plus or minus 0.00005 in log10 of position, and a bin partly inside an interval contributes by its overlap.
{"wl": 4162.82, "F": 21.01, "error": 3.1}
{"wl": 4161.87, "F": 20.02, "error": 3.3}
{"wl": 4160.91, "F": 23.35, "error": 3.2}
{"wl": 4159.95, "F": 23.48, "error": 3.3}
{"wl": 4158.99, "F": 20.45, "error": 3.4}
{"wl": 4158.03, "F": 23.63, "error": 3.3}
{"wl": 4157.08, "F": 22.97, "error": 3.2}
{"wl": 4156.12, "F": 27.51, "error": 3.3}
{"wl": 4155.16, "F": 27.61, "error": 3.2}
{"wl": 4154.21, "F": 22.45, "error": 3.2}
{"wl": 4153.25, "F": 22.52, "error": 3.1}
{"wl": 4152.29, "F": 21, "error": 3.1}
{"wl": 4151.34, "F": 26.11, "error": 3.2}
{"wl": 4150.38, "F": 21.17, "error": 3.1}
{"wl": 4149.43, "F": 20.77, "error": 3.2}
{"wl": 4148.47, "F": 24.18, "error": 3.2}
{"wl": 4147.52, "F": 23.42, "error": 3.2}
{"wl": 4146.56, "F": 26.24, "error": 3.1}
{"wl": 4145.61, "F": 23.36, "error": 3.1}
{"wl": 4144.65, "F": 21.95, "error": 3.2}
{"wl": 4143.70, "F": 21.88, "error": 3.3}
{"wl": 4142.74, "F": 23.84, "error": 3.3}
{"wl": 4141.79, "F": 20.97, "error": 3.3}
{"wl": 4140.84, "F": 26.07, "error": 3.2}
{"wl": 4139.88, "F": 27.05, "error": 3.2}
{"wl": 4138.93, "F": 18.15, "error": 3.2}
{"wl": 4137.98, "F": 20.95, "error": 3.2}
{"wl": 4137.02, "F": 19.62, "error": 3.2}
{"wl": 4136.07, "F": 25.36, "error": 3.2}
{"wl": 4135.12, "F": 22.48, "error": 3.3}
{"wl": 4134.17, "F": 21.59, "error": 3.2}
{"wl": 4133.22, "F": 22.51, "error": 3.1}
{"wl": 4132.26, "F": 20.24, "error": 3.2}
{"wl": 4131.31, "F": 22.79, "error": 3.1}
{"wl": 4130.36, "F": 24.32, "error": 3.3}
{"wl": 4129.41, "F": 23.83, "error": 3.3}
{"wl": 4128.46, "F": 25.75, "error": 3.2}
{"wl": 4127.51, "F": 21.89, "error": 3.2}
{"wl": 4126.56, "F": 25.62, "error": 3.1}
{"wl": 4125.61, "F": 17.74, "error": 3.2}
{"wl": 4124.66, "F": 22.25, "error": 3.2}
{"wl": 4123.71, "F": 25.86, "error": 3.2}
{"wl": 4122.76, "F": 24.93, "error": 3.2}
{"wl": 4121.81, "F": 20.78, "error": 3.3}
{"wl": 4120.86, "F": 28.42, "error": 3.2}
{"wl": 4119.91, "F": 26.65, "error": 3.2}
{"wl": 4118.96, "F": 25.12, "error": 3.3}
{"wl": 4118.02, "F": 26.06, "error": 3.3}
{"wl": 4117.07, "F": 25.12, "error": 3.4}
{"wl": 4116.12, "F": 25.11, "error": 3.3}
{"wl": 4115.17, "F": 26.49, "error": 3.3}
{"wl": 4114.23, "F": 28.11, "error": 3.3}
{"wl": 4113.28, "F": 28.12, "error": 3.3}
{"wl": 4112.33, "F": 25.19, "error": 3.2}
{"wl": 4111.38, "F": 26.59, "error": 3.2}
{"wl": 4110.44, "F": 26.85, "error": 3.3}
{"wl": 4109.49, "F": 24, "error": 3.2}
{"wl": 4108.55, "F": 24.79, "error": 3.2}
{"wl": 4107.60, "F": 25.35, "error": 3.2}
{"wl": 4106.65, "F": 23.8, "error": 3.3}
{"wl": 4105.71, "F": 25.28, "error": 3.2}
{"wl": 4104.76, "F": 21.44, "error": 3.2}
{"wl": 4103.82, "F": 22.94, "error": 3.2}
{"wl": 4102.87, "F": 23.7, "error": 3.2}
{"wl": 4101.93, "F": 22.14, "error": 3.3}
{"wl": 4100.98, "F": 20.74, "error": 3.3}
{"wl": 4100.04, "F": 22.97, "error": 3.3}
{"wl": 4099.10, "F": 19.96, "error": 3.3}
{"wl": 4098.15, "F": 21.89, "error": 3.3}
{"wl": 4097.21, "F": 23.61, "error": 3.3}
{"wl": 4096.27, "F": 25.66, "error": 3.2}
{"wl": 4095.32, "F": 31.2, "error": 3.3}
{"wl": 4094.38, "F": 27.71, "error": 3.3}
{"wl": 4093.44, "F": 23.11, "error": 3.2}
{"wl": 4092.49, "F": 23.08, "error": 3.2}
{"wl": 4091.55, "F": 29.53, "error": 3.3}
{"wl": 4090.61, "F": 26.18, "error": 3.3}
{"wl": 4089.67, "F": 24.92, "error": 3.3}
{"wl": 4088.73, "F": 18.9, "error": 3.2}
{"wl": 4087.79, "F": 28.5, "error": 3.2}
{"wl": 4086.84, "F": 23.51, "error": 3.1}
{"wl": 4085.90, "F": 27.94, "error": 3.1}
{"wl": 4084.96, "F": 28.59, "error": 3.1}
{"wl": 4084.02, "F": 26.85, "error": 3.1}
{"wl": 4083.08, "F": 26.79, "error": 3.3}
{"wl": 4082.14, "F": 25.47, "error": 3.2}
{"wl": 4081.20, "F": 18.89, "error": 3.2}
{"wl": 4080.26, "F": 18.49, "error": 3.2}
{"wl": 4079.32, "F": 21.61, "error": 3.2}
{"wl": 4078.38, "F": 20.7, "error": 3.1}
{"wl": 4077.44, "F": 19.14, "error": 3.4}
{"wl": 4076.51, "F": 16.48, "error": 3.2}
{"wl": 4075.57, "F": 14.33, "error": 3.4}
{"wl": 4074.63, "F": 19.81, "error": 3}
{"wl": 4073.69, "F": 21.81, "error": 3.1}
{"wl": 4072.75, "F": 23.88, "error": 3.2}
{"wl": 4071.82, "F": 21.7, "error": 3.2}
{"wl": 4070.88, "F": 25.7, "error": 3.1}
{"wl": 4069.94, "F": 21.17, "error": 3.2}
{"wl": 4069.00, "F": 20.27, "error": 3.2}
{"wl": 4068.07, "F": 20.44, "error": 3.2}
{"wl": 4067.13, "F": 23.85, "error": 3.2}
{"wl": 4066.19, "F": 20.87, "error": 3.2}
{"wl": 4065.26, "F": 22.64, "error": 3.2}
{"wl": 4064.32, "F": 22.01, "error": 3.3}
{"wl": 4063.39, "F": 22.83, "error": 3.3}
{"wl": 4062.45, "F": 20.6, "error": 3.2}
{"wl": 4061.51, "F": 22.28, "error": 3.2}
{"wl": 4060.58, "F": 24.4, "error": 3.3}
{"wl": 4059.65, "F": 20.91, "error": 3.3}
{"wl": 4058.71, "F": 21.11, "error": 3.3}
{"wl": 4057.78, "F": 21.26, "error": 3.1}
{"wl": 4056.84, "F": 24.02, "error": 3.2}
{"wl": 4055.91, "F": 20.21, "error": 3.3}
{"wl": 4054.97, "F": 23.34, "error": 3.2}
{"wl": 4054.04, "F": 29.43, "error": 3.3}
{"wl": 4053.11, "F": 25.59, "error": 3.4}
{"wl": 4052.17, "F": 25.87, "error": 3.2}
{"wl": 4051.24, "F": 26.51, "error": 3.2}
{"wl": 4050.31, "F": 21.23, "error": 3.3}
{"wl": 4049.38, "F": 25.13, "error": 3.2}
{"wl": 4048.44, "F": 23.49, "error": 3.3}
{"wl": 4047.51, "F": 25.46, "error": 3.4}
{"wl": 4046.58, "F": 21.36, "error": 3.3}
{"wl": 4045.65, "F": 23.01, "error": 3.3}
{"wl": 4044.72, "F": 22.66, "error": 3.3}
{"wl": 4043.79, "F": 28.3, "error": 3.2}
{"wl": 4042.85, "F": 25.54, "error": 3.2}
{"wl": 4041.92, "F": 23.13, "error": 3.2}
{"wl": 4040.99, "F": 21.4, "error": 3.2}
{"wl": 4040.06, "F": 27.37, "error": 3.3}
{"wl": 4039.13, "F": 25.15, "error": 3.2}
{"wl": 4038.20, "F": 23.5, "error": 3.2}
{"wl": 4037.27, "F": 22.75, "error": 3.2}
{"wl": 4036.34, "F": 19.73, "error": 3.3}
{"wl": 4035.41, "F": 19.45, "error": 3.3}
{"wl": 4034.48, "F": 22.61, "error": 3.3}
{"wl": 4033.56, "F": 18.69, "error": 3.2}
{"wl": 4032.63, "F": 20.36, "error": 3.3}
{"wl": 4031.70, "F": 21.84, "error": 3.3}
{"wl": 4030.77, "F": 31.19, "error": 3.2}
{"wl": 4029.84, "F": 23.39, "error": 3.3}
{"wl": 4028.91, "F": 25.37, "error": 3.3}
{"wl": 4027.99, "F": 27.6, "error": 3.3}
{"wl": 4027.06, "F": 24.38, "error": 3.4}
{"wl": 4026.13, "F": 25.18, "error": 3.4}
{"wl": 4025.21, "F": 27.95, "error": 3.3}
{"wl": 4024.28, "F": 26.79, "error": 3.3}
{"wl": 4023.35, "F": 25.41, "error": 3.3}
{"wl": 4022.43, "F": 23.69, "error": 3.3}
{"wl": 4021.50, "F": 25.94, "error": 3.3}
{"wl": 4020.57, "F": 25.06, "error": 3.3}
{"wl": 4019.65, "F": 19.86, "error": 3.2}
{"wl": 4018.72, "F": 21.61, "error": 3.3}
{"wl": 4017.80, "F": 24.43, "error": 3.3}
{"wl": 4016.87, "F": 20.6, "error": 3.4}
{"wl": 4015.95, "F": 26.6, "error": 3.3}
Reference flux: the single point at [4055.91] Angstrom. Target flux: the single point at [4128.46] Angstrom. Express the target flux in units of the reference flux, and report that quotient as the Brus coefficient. 1.27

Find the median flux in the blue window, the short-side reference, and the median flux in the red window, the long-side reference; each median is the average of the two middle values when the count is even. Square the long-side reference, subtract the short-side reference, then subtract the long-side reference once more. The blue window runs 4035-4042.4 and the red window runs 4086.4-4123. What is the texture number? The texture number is 582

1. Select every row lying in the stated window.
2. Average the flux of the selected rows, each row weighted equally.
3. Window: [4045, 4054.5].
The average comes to 24.7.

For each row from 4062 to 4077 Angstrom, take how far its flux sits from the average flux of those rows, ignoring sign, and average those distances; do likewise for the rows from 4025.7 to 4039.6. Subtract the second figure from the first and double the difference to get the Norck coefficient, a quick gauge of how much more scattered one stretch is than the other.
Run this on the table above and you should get -1.1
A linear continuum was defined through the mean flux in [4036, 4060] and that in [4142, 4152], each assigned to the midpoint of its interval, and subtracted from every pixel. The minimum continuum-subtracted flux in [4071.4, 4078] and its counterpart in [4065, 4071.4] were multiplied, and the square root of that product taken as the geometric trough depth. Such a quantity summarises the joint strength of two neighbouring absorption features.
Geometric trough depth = 5.6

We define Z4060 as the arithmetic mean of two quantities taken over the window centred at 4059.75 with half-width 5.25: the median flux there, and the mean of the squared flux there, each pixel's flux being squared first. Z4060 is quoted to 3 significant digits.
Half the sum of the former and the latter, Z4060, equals 256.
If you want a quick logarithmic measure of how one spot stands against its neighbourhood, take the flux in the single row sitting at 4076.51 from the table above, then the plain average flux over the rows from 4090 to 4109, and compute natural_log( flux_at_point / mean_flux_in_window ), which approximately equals -0.4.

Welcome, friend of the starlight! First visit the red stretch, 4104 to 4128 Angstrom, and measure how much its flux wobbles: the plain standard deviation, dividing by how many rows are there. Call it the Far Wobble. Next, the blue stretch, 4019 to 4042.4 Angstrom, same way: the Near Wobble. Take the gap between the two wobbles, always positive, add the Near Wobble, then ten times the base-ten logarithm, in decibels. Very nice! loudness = 5.5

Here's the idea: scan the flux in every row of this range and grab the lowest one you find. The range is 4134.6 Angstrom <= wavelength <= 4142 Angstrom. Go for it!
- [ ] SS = 18.15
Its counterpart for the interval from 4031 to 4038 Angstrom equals 18.69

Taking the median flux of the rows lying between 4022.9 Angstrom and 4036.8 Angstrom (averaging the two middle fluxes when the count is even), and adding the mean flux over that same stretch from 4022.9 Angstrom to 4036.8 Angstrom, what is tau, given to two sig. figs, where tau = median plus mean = 48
